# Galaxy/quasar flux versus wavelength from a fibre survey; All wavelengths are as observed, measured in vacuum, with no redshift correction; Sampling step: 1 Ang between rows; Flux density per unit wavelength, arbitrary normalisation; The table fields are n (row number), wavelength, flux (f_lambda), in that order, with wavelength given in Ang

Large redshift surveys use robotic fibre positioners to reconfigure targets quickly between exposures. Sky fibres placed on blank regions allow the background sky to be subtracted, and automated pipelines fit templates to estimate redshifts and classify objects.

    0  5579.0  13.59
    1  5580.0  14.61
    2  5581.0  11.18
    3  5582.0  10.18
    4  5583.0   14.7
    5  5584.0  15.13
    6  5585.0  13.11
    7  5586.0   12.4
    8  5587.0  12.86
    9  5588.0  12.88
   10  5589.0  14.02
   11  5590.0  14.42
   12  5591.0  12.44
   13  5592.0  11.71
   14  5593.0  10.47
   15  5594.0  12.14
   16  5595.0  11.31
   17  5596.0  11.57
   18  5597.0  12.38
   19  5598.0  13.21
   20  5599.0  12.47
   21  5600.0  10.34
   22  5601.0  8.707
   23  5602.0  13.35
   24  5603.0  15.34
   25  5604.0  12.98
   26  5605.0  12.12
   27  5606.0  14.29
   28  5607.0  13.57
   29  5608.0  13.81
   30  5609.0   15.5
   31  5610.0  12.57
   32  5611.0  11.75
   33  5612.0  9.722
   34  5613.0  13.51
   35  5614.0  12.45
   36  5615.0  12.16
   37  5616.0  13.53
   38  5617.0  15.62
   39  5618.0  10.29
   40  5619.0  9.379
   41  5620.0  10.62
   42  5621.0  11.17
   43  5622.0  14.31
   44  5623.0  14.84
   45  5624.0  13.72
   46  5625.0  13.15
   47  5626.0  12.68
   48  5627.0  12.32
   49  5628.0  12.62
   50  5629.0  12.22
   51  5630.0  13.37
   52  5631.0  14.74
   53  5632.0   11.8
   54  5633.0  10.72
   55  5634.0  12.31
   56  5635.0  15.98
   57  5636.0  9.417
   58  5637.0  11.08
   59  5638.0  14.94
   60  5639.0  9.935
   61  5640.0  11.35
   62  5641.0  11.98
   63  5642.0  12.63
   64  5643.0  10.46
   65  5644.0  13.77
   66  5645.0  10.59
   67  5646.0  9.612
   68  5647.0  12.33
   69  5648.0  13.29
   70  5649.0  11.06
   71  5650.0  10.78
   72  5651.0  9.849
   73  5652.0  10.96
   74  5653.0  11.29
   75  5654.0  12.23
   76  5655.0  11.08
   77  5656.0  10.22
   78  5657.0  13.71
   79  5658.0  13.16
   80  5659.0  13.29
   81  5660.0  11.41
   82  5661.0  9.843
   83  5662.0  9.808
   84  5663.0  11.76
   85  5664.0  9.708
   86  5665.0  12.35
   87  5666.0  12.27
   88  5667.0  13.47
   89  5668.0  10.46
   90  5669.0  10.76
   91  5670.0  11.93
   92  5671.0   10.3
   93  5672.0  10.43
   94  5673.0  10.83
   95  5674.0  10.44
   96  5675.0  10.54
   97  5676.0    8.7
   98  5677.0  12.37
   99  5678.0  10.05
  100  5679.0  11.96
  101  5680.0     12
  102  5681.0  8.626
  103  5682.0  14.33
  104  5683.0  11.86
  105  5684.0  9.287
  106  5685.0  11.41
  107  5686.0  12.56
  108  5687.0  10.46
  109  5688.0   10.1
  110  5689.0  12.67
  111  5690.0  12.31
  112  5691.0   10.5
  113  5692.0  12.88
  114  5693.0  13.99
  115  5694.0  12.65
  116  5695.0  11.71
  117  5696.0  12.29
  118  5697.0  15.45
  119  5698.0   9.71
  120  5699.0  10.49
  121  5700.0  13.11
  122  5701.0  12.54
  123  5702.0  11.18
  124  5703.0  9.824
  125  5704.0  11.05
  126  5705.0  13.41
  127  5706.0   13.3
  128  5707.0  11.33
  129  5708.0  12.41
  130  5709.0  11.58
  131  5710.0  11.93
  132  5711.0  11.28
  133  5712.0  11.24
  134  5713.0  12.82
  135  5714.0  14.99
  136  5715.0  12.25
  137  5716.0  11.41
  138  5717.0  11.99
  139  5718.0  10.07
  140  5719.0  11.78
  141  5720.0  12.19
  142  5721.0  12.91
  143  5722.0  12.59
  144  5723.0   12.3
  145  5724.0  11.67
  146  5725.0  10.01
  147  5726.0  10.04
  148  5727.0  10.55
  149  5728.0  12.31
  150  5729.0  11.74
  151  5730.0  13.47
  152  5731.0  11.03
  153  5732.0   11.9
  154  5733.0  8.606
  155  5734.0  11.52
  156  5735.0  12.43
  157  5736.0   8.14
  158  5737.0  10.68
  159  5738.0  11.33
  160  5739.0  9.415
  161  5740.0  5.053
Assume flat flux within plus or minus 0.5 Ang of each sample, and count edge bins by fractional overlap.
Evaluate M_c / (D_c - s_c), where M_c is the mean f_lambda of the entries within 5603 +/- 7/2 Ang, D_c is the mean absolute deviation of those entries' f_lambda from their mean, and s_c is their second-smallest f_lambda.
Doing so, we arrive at -1.45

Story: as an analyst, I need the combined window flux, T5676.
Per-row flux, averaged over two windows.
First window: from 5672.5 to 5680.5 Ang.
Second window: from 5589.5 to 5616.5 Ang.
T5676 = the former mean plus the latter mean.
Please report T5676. 23.4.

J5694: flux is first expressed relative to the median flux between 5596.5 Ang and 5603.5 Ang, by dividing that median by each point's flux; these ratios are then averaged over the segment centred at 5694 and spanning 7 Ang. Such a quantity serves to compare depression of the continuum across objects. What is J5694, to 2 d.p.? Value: 0.99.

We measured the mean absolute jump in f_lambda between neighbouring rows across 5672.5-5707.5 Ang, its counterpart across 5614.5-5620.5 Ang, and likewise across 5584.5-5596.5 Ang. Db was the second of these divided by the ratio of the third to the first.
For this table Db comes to 4.7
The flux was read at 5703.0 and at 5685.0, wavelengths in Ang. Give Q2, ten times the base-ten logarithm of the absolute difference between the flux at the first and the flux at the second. 2.0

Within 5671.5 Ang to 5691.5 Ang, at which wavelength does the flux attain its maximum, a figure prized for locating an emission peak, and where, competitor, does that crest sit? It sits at 5682.0 Ang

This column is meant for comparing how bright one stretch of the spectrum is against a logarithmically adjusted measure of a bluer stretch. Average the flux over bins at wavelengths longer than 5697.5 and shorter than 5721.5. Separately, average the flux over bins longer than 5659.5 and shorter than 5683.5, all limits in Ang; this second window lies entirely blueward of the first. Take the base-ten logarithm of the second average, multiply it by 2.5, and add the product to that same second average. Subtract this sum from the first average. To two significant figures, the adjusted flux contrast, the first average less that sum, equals -1.8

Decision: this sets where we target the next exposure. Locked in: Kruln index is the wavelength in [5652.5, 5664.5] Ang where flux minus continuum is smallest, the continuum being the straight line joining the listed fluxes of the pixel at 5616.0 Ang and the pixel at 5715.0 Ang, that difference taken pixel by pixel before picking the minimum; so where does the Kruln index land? 5664.0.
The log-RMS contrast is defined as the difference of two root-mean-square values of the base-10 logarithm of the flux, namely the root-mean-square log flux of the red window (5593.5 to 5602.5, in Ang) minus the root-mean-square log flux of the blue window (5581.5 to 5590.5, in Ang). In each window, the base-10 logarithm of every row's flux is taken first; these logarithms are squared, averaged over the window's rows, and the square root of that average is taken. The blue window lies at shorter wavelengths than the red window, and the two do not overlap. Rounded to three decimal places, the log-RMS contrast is -0.055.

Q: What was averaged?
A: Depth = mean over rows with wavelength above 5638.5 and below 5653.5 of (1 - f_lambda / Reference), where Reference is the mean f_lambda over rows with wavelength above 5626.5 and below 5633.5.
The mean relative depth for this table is 0.10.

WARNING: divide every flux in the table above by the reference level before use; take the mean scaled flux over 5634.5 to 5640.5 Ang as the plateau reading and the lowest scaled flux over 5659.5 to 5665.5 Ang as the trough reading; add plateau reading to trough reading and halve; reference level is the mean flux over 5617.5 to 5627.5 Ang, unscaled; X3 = 0.891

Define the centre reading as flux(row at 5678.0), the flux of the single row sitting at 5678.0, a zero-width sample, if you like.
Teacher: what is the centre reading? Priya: 10.05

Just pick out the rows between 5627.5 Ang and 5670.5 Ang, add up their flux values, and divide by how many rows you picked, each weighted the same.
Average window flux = 11.8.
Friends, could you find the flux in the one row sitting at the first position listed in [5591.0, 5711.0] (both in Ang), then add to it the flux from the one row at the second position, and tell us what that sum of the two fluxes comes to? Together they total 23.7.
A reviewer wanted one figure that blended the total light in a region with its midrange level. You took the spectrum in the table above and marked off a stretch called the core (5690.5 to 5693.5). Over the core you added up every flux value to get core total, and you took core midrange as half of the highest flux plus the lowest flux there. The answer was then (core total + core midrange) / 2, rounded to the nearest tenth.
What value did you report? 24.8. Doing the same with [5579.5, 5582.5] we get 24.2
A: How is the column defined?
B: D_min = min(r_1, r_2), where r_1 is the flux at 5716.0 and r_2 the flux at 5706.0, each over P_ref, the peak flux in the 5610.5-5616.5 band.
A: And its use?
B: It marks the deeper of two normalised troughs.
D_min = 0.84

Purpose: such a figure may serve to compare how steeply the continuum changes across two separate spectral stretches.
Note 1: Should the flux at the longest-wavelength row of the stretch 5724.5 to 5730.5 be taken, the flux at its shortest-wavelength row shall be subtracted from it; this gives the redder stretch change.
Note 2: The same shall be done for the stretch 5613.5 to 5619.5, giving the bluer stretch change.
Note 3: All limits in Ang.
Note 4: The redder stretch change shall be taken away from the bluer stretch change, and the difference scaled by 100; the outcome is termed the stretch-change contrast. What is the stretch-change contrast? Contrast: -653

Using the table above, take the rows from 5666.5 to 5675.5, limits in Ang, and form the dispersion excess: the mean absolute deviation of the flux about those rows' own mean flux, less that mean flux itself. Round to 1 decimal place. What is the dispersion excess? -10.3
